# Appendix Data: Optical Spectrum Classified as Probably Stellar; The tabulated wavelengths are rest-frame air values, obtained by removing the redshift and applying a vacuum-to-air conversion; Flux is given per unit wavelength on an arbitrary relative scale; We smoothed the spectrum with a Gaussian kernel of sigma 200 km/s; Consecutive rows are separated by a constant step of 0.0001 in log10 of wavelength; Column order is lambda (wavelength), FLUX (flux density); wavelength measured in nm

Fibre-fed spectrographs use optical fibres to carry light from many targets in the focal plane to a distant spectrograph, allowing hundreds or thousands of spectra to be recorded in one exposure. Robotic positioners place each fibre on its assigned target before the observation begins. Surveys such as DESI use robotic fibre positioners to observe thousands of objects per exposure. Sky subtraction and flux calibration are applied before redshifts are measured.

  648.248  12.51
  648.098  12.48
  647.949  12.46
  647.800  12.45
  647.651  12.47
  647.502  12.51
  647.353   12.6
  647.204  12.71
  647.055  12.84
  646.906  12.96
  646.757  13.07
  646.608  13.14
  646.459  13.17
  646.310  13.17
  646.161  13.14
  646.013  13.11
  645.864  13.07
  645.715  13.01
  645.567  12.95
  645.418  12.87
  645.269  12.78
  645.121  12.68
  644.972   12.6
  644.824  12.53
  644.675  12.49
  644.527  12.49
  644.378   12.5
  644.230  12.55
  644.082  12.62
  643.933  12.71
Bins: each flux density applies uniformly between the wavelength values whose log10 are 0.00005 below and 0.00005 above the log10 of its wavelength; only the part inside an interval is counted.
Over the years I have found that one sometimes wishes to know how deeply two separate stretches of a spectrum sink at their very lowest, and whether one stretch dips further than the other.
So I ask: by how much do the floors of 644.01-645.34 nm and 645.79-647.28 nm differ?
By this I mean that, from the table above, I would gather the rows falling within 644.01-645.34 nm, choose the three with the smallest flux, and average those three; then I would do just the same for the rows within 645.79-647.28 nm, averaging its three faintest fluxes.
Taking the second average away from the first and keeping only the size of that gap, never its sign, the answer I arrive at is 0.34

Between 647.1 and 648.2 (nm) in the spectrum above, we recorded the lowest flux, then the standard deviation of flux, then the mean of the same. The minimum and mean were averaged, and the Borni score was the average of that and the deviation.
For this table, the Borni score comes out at 6.29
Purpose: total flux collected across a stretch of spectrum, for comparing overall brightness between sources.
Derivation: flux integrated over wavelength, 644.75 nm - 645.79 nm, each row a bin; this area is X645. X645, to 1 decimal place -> 13.3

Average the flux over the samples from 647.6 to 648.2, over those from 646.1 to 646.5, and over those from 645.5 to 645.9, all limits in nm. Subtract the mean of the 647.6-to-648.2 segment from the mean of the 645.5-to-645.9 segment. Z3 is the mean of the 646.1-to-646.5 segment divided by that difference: 24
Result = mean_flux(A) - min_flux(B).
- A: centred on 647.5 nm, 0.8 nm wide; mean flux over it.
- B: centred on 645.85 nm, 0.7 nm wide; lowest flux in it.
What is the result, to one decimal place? -0.4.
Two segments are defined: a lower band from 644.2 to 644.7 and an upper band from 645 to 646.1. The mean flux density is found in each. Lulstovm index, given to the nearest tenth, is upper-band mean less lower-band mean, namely 0.4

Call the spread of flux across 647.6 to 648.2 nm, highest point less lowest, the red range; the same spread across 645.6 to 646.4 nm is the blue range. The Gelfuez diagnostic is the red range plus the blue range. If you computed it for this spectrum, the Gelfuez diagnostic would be 0.19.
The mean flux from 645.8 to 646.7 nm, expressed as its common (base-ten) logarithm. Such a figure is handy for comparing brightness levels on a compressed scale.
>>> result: 1.12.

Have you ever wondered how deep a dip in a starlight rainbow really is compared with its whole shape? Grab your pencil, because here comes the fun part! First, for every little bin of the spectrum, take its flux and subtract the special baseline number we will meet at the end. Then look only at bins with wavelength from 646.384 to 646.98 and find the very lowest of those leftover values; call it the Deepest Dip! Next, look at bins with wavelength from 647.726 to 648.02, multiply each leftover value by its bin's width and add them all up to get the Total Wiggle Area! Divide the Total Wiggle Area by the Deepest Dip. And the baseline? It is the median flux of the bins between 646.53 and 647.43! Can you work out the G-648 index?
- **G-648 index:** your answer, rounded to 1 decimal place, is -2.2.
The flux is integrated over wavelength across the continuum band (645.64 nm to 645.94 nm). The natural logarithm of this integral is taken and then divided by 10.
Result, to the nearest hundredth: 0.14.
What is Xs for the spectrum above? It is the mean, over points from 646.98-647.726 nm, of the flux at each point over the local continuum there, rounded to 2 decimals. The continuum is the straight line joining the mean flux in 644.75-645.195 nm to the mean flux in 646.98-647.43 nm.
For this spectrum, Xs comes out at 0.99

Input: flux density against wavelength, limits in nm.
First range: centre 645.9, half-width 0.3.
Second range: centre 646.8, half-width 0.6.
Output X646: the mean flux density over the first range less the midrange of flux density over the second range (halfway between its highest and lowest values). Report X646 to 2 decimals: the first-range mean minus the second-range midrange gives 0.20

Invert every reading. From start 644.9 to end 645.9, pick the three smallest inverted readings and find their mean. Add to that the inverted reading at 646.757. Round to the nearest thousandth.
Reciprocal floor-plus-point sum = 0.153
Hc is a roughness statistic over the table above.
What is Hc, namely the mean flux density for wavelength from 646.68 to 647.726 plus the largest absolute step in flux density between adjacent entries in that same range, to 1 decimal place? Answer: 12.9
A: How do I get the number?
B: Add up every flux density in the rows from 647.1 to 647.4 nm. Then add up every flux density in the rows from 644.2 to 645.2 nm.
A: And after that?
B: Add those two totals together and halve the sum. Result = 57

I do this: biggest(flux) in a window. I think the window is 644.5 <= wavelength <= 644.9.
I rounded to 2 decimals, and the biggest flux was 12.53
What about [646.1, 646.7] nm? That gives 13.17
